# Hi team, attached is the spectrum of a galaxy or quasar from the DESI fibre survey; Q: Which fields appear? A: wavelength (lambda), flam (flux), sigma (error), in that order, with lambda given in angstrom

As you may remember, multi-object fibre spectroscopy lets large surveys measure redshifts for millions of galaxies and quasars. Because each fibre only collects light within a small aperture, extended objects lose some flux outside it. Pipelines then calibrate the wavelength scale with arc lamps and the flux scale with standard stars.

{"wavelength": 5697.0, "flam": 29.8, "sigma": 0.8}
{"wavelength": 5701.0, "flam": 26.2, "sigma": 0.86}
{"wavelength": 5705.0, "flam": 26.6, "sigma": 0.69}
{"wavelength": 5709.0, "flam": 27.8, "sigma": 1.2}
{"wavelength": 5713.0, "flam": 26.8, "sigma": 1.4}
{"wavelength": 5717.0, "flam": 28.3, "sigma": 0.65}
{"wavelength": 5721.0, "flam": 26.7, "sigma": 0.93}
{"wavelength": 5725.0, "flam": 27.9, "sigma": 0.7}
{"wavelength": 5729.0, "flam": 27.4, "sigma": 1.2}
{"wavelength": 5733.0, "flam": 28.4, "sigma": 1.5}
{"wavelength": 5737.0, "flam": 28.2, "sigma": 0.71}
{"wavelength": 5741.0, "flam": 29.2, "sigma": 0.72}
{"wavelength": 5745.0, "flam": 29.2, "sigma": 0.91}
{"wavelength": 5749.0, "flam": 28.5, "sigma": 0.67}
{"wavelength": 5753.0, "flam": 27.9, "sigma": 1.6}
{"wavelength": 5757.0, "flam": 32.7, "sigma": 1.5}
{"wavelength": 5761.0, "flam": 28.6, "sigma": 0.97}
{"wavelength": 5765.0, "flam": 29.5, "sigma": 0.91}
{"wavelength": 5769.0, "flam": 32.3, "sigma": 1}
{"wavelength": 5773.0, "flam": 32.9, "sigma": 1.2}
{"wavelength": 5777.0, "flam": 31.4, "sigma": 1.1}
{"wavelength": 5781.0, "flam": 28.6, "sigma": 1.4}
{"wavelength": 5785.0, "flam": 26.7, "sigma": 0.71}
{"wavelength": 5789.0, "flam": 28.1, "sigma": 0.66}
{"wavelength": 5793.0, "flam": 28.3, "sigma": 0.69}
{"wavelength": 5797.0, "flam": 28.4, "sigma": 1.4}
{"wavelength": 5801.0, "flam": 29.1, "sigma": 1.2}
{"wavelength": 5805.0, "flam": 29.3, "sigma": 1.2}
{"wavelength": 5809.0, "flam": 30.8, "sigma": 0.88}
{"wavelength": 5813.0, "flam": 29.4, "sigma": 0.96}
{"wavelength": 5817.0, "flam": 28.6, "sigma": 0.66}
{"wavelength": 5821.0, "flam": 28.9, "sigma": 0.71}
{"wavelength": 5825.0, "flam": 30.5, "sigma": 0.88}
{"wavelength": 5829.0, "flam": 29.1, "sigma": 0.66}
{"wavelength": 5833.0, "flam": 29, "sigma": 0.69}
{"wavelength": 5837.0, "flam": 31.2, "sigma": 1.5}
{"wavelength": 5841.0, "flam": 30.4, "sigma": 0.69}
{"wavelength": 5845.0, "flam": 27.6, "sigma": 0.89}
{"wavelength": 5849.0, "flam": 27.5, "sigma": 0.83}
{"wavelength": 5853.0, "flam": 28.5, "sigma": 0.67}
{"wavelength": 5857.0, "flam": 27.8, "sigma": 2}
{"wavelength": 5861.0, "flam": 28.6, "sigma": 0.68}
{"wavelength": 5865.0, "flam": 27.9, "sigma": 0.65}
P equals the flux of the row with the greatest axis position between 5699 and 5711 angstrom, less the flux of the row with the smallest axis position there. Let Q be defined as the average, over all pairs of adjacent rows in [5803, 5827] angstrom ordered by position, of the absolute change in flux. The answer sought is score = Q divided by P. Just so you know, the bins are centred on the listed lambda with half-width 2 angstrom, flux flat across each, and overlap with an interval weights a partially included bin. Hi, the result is 0.7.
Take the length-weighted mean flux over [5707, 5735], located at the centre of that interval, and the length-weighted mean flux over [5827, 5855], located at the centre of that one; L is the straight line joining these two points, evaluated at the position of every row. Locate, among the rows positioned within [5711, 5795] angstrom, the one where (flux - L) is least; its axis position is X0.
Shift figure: 5785.0 angstrom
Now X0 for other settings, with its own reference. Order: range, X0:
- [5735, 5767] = 5753.0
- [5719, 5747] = 5721.0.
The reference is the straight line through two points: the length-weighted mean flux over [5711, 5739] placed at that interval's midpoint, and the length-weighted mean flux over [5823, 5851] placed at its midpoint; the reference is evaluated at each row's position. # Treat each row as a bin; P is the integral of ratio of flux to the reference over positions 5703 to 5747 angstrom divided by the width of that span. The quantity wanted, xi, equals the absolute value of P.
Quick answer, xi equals 1.01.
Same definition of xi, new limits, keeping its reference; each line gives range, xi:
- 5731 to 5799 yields 1.04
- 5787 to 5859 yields 1.00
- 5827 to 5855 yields 0.99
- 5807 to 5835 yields 1.01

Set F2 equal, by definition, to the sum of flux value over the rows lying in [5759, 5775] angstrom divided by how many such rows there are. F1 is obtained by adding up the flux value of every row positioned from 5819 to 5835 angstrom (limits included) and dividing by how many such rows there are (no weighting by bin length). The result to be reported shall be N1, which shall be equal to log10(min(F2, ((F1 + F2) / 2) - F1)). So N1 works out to -0.14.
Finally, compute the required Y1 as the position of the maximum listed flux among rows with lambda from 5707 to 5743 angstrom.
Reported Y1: 5741.0 angstrom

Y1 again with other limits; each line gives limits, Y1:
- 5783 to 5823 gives 5809.0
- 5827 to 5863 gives 5837.0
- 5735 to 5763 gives 5757.0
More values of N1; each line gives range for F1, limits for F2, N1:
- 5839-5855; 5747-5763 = -0.33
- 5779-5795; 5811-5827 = -0.15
